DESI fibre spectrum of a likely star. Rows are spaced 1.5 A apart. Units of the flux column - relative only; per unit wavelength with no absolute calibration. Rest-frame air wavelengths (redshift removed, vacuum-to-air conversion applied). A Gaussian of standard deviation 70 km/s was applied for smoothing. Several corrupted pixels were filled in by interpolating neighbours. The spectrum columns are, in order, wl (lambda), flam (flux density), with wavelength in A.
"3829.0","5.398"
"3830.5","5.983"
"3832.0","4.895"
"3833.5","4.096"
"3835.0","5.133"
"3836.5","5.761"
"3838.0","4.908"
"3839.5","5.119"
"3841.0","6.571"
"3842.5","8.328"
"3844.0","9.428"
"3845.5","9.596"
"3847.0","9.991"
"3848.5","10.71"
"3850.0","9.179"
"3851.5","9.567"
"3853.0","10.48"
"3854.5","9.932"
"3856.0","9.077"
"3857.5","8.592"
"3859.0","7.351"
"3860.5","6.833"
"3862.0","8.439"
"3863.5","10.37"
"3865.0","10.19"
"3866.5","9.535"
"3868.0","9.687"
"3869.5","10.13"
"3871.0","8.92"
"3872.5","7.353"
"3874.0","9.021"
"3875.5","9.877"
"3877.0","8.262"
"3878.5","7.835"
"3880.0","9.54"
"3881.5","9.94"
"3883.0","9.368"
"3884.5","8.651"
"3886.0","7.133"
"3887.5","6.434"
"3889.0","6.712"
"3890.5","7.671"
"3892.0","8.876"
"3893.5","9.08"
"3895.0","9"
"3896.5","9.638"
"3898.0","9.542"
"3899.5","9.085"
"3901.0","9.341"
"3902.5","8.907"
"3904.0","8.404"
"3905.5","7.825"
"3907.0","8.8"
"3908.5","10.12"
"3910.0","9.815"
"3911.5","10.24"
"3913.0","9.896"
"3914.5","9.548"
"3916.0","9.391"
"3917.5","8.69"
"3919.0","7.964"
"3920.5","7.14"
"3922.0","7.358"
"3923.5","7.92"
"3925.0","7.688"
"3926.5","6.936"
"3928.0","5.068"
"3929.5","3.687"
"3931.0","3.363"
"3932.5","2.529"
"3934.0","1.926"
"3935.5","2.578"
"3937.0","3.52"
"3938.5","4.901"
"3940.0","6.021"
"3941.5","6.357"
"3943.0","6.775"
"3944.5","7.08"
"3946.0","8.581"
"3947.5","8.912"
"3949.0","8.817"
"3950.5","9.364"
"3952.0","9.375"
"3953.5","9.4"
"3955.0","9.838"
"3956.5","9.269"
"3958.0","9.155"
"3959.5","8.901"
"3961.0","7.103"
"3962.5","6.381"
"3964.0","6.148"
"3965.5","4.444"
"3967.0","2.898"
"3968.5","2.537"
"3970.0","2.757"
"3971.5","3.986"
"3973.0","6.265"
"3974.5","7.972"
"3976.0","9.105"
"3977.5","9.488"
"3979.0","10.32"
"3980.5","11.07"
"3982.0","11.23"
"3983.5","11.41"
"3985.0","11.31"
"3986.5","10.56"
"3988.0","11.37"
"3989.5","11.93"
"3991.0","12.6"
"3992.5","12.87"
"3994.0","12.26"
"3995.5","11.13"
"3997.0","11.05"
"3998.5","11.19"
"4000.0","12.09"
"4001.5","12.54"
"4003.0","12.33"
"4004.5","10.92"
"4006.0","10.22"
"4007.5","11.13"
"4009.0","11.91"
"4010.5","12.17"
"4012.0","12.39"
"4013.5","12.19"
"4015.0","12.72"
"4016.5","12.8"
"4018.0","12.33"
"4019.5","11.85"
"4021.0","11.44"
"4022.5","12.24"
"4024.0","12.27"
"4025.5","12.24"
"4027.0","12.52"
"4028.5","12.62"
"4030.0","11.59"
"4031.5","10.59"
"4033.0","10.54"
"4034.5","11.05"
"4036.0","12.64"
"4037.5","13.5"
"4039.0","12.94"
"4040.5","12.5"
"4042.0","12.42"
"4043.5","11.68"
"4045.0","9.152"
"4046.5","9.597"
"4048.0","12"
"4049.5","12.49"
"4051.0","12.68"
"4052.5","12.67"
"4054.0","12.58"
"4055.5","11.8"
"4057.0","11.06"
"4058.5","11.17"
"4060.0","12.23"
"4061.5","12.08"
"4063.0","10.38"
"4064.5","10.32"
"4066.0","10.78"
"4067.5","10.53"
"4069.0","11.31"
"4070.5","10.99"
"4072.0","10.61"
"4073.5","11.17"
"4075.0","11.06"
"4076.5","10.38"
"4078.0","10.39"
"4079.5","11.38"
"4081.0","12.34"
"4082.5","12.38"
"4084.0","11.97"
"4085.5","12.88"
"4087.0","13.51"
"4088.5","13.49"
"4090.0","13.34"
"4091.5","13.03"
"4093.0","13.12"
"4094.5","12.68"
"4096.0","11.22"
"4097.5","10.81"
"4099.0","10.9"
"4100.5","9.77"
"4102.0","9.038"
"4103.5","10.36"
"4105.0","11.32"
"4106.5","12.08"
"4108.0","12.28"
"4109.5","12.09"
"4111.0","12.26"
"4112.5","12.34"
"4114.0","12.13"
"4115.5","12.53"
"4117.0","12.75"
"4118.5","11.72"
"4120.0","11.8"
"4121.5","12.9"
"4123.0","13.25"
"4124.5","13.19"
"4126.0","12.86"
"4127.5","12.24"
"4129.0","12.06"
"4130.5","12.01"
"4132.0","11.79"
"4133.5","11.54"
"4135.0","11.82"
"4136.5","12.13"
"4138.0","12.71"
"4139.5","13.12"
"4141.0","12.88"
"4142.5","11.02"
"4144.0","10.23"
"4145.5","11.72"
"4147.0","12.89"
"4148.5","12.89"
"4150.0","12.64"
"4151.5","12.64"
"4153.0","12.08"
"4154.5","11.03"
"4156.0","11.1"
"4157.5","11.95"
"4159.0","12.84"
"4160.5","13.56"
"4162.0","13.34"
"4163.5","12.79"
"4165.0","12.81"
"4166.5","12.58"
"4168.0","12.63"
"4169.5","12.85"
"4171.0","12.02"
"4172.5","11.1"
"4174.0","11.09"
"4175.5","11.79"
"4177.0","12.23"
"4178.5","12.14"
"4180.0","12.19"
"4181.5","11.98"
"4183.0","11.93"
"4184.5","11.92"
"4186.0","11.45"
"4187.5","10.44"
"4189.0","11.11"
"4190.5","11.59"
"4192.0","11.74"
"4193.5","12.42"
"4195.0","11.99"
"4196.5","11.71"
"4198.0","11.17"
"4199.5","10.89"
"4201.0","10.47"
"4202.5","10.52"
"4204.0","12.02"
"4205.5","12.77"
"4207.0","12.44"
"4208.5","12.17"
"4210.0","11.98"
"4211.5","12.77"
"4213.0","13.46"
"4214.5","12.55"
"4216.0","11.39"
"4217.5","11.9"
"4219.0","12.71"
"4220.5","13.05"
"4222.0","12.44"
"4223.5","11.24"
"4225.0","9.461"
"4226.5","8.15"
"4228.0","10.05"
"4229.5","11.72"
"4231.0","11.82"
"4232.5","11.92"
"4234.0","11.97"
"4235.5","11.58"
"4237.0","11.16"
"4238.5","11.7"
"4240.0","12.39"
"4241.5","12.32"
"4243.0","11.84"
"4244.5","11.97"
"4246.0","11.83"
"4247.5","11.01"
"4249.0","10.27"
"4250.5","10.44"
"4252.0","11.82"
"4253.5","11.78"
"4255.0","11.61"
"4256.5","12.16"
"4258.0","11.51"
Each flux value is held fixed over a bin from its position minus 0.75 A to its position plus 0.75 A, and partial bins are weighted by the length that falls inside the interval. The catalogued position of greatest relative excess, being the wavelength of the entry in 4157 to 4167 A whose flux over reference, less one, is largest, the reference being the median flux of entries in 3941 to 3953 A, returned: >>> 4160.5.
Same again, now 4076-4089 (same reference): 4087.0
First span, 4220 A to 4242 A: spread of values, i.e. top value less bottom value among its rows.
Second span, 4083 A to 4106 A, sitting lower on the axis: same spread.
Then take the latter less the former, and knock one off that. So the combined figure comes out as -1.43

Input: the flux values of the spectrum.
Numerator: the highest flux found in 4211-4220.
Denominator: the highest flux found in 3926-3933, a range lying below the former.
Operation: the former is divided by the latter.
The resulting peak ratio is 1.94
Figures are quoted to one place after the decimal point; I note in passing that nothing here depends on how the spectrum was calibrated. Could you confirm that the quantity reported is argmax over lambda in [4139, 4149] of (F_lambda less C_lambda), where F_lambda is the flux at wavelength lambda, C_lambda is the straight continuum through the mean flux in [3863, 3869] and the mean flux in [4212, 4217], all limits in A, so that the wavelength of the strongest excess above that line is 4139.5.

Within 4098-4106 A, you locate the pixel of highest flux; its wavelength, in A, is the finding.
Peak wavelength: 4105.0 A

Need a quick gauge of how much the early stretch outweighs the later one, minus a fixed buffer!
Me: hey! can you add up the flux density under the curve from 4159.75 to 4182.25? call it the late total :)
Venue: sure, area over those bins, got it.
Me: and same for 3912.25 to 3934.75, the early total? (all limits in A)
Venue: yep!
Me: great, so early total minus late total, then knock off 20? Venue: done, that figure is -149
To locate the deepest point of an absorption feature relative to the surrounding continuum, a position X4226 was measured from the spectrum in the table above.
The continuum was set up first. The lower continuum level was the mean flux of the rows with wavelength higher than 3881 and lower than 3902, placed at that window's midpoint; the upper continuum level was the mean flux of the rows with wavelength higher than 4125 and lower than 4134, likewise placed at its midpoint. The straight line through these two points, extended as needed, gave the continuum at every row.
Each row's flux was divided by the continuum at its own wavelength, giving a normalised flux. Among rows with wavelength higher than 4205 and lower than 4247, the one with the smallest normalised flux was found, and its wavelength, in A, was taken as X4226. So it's 4226.5 A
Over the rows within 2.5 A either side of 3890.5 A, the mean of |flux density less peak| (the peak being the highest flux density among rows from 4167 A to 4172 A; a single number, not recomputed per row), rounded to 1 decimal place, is 5.1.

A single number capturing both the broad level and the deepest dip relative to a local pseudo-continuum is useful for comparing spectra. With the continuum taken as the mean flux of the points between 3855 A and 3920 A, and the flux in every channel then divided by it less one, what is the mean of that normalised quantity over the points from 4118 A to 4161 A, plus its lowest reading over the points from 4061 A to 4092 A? 0.5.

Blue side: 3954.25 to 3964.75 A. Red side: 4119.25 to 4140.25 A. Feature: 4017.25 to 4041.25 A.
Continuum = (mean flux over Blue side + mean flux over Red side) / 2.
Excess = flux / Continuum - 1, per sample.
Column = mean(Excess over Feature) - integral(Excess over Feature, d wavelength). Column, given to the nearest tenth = -4.0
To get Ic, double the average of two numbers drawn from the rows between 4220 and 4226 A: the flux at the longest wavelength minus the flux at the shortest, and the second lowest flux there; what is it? 8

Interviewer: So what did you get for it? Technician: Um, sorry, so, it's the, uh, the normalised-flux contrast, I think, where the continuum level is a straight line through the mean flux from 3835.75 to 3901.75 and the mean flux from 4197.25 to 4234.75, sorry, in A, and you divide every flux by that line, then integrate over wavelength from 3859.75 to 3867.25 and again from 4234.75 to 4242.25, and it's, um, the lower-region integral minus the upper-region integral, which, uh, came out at 0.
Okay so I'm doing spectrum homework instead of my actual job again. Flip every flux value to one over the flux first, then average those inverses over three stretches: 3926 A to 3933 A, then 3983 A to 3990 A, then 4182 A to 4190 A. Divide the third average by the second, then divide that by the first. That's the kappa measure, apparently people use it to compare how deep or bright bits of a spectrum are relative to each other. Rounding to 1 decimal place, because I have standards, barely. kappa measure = 3.8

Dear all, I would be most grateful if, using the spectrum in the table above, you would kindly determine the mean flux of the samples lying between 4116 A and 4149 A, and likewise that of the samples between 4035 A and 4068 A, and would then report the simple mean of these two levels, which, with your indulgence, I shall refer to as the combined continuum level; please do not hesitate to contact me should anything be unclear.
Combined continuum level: 12.0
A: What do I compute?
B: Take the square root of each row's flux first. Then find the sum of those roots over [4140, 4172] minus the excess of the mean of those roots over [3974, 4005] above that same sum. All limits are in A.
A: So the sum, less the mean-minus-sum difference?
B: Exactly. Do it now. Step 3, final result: 143.9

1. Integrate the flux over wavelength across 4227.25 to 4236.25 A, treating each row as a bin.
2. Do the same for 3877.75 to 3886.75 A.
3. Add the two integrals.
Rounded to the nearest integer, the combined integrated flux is 182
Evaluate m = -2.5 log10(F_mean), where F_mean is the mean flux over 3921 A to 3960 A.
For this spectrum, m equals -2.07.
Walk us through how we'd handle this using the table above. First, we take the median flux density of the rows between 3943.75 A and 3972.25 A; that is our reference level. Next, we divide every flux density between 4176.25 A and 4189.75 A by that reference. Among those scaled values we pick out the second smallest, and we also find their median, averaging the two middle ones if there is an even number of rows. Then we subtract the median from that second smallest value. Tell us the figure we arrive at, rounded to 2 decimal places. -0.10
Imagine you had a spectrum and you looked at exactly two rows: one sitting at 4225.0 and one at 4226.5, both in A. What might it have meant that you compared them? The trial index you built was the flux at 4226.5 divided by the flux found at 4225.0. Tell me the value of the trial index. 0.86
